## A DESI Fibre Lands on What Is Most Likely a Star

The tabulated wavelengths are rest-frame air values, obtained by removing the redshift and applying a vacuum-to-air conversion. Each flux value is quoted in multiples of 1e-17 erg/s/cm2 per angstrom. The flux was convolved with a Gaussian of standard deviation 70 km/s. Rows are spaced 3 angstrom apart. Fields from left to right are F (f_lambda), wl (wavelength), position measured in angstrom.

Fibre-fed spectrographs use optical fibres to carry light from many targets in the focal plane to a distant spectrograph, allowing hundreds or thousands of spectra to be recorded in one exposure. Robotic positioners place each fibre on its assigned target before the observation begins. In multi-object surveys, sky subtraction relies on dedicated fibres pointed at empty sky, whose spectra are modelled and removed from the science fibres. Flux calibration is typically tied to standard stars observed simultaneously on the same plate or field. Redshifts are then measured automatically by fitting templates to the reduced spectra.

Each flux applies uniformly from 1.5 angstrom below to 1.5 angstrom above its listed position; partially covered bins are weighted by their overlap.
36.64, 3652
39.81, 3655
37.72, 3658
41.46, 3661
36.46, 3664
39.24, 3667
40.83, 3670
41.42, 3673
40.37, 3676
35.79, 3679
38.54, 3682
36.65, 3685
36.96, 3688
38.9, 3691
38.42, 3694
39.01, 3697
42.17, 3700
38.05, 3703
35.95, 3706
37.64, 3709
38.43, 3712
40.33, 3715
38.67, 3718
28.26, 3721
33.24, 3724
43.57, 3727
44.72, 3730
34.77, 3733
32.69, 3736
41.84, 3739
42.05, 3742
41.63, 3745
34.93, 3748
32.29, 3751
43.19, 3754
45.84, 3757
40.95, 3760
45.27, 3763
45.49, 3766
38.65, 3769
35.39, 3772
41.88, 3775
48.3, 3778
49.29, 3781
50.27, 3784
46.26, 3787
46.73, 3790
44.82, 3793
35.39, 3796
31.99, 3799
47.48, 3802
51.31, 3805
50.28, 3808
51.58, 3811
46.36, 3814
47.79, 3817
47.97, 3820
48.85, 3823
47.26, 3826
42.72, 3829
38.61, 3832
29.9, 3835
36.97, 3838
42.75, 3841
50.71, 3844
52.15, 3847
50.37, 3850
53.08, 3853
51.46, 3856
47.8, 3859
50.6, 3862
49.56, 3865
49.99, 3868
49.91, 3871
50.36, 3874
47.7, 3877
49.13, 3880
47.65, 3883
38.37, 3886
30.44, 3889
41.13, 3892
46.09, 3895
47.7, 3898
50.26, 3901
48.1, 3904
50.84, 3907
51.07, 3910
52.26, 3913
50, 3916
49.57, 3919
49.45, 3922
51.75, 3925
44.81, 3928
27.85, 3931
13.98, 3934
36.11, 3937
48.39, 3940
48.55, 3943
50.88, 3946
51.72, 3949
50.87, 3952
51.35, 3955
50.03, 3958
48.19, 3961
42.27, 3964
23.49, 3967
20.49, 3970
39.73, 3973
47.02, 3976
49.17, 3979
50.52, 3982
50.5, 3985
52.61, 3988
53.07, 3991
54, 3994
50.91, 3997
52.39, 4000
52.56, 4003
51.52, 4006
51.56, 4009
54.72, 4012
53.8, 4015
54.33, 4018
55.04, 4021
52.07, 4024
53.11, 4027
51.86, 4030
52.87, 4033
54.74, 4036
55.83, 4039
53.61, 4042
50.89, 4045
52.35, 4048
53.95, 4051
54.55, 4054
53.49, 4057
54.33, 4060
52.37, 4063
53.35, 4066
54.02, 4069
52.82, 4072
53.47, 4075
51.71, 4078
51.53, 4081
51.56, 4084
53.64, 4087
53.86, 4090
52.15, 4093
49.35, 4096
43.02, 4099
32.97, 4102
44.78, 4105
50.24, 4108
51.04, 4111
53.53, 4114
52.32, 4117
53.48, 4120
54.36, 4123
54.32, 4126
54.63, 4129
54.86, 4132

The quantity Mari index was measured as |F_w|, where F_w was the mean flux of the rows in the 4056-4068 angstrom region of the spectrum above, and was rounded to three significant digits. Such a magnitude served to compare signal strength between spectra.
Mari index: 53.4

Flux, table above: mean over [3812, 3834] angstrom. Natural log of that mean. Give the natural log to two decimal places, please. 3.82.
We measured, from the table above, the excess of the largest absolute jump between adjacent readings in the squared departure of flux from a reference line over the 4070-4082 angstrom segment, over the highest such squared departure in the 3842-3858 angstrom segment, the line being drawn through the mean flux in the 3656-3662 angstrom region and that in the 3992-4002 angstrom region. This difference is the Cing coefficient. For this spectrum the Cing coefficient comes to -27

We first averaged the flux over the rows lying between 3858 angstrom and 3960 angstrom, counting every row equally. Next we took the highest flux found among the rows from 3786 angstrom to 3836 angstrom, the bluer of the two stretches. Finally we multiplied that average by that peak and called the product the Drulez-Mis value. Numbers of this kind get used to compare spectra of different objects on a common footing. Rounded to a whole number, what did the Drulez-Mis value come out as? 2388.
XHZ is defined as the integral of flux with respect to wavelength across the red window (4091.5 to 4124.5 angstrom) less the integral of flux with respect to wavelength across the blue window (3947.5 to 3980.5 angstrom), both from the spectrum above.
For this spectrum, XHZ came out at 189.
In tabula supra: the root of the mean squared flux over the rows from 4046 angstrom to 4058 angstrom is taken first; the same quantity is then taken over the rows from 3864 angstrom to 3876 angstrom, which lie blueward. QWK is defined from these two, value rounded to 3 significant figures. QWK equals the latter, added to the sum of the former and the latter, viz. 154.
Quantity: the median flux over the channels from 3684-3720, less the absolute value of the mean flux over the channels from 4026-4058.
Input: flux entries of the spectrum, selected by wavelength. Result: -15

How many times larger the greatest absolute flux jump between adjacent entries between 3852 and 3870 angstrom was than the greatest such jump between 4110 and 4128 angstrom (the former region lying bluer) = 1.5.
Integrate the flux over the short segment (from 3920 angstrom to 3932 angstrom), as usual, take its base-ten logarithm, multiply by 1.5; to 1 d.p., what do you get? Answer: 4.1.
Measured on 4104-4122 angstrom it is 4.4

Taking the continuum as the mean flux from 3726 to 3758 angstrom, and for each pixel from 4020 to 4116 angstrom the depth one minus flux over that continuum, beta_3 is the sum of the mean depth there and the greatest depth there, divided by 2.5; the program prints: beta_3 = -0.05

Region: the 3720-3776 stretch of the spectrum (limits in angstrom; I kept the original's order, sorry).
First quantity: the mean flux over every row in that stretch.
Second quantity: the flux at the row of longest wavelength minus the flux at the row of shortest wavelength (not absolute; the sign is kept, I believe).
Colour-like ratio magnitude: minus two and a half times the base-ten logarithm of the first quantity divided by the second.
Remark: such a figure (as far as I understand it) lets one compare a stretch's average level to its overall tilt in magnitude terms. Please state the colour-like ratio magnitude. -1.2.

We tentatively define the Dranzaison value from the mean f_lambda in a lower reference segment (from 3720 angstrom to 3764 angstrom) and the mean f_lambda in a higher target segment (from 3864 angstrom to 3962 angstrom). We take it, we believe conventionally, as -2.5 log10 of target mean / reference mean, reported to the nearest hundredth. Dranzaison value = -0.18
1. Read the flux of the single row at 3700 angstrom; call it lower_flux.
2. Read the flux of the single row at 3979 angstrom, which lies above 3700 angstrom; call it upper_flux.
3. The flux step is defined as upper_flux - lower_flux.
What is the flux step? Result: 7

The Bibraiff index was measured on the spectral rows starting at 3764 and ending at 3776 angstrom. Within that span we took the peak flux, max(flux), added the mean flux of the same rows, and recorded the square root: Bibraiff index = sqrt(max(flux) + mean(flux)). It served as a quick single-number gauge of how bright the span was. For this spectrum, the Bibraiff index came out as 9.3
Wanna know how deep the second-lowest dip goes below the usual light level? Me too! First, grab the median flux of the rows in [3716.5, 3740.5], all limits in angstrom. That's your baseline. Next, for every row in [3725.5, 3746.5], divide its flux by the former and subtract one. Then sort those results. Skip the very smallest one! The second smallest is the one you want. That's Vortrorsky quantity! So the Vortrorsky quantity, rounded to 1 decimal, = -0.1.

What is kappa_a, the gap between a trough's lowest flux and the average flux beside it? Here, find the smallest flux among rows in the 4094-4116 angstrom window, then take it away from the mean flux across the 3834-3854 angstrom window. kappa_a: 12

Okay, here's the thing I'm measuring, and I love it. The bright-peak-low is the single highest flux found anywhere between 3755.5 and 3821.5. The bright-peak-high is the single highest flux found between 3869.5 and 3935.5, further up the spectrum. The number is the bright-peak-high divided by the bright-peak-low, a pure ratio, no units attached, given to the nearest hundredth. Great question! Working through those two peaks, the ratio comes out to 1.01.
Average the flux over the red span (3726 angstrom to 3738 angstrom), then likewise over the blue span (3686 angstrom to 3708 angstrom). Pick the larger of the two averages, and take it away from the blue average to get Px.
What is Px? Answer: -0.4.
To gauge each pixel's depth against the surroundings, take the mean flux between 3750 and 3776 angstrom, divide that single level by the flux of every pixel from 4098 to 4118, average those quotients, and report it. 0.90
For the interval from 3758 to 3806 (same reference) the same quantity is 0.96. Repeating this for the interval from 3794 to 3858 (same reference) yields 0.93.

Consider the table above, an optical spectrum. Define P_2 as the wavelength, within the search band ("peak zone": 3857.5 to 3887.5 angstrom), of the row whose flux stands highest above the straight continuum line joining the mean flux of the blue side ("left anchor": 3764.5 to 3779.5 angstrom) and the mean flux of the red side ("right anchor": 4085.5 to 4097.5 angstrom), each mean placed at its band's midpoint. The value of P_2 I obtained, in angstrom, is 3862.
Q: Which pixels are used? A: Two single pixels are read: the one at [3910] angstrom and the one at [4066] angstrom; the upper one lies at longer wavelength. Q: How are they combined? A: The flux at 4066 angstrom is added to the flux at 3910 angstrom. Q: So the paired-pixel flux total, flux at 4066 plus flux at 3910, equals 104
